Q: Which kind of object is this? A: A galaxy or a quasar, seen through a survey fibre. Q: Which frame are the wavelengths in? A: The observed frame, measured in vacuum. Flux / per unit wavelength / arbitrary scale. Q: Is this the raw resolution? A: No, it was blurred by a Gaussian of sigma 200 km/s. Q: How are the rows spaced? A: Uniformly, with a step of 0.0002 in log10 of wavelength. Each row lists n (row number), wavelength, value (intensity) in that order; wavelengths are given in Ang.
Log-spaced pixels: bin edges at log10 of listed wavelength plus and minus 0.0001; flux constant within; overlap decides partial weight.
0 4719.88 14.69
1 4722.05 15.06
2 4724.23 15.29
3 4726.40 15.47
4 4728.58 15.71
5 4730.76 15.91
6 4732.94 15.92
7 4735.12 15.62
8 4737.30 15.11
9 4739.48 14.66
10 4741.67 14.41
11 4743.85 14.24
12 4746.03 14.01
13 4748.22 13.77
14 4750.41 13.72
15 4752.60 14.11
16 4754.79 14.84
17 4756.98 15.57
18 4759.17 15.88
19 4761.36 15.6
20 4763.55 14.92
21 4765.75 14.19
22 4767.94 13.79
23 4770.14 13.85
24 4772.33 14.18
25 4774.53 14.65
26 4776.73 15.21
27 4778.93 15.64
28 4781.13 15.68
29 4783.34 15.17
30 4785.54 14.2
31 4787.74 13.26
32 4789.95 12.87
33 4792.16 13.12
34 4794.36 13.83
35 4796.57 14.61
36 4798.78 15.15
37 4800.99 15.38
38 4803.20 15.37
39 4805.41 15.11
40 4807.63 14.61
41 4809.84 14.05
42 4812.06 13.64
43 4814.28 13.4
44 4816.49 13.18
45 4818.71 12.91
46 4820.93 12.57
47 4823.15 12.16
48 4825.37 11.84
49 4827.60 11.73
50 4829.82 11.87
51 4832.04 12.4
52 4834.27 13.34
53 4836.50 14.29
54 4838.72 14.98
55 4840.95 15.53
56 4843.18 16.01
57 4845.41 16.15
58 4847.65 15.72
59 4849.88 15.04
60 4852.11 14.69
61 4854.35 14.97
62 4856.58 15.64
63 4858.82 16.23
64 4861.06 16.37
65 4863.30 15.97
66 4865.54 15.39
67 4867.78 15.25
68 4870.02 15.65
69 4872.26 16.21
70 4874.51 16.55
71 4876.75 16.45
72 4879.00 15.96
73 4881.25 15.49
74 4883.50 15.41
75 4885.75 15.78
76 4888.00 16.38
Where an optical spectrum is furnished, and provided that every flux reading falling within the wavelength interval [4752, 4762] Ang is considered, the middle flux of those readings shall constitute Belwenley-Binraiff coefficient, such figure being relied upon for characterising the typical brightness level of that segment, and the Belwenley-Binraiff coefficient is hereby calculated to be 15.6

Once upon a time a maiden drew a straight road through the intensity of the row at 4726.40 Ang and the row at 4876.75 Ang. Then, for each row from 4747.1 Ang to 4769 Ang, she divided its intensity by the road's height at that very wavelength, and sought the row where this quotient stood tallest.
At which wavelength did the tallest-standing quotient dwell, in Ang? 4759.17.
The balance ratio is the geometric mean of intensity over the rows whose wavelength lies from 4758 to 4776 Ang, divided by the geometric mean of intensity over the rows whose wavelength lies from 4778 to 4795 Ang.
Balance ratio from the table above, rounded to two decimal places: 1.03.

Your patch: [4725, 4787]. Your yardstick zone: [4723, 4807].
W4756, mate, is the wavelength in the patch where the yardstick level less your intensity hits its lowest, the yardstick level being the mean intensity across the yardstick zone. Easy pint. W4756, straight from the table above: 4732.94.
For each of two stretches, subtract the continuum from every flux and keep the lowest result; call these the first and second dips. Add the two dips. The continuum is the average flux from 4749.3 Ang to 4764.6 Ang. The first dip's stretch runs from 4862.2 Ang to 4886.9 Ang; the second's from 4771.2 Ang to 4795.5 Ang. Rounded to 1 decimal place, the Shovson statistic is -1.8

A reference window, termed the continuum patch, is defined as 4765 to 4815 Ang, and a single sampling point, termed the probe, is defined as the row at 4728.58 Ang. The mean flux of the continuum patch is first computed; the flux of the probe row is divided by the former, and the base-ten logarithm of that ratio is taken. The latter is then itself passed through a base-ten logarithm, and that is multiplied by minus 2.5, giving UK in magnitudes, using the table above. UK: 3.55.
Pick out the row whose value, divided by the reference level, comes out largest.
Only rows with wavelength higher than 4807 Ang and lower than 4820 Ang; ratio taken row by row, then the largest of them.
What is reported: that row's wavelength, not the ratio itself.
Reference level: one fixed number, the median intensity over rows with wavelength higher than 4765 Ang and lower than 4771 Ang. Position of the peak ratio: 4807.63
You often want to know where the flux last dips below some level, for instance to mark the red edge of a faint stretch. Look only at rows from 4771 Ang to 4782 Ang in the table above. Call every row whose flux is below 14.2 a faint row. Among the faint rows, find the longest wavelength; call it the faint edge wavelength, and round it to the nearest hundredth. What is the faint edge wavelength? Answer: 4772.33 Ang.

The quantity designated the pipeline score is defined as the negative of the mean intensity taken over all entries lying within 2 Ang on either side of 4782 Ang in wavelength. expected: -15.4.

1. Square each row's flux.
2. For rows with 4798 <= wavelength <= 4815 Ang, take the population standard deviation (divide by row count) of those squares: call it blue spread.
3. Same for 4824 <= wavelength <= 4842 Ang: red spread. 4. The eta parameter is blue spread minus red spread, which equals -17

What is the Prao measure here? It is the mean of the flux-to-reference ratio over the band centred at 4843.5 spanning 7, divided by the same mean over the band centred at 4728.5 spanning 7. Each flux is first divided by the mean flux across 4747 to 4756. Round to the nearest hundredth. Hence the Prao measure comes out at 1.01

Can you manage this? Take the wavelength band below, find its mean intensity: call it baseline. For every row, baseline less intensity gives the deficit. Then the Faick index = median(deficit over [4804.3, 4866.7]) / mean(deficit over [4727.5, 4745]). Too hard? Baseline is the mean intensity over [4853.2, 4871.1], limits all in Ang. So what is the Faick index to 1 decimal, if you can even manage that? 2.1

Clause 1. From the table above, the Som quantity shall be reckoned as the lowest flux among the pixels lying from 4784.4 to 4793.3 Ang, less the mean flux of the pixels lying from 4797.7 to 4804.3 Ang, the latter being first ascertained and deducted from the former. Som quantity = -2.4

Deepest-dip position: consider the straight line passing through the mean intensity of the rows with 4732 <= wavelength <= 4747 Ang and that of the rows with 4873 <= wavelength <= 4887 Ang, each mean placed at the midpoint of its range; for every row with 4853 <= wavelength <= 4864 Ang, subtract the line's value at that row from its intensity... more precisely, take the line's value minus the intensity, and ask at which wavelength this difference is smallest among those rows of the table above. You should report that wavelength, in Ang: 4861.06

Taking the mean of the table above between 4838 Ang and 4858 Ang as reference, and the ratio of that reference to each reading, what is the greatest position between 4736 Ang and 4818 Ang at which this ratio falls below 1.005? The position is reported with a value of 4803.20 Ang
